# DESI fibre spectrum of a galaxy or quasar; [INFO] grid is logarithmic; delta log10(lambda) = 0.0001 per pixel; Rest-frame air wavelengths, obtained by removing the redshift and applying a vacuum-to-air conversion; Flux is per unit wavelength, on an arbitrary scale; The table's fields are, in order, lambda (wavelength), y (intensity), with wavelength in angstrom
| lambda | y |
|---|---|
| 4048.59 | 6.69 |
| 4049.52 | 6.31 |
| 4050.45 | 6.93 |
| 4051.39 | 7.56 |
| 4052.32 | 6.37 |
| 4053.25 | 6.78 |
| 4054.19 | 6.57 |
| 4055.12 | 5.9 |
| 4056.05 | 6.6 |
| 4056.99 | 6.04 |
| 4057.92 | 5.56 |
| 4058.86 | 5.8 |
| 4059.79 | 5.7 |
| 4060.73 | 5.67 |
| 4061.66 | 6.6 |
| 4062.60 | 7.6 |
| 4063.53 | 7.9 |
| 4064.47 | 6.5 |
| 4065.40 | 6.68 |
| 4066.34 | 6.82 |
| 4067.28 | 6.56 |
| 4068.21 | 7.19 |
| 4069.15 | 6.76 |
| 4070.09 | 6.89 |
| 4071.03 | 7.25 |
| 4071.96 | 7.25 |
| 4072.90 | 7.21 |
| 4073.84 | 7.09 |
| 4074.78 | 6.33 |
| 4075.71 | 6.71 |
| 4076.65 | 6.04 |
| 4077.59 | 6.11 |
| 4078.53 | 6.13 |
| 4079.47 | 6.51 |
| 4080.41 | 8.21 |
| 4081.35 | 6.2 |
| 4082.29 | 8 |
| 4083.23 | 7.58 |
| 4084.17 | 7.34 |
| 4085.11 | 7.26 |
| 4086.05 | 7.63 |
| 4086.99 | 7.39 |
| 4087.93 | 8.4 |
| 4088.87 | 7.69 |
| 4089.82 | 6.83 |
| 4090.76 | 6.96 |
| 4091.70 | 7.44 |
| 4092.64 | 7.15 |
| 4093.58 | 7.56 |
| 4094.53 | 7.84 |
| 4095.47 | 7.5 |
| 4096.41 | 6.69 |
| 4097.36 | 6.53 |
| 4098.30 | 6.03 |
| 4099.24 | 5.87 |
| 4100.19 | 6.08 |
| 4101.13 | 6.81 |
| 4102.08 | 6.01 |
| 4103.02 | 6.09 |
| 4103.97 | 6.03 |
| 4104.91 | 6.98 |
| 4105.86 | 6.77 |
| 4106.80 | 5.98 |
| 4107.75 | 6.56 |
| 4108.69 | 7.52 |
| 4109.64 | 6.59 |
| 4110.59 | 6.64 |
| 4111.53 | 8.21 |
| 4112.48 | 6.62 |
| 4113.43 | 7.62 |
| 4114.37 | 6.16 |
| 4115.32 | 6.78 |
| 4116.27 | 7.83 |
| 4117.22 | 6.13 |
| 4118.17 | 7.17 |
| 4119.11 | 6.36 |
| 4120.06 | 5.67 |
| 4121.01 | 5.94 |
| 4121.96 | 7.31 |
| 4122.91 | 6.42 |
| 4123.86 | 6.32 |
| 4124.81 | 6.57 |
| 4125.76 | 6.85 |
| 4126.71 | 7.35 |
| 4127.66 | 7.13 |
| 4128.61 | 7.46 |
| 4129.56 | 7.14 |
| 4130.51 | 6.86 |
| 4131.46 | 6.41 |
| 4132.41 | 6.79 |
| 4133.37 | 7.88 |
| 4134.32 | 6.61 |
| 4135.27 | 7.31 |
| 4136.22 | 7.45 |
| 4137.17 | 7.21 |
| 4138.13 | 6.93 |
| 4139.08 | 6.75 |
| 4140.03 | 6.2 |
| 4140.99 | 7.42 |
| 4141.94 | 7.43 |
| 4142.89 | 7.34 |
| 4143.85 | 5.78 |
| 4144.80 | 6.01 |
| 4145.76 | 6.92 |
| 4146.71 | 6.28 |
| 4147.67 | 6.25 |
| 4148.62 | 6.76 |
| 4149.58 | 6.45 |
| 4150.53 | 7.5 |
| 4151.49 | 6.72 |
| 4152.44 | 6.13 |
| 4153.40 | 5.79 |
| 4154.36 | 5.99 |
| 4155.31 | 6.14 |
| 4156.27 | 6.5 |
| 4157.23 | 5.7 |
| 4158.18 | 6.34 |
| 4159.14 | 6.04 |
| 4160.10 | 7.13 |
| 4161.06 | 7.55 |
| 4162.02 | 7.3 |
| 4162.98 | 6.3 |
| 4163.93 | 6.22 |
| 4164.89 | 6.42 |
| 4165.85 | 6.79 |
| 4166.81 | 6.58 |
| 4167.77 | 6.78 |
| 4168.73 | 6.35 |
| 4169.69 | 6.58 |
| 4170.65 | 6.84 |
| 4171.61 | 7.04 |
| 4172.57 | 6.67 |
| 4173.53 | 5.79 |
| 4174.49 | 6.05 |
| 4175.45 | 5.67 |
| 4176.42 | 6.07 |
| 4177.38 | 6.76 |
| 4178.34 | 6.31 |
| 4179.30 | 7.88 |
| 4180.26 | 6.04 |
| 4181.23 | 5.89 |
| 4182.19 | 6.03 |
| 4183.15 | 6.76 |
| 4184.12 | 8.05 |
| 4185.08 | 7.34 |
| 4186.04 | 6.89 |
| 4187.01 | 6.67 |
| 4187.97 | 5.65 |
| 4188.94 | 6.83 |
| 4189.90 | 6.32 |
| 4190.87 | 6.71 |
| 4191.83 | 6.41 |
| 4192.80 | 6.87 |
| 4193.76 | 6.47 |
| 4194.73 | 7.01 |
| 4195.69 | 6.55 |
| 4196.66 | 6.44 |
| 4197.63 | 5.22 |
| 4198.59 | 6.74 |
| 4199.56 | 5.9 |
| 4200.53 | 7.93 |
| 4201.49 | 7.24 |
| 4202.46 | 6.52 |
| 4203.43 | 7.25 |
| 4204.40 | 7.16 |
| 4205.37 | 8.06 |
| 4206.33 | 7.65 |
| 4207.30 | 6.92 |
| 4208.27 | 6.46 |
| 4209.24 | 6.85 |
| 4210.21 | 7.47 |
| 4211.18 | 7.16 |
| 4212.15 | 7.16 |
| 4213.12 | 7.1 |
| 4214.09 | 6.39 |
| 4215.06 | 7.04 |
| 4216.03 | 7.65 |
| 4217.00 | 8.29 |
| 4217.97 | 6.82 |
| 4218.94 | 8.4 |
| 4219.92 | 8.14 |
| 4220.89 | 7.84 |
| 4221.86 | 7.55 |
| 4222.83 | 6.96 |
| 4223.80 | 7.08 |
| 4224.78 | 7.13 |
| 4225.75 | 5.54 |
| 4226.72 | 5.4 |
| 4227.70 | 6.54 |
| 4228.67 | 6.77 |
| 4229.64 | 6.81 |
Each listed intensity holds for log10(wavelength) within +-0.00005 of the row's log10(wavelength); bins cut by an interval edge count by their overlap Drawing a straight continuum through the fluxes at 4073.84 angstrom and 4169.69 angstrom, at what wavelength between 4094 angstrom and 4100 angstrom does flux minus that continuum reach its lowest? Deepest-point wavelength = 4099.24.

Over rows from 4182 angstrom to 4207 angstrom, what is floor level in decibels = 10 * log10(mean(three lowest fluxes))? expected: 7.474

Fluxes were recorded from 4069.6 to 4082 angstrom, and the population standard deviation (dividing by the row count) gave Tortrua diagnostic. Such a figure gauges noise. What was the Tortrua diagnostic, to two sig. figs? 0.61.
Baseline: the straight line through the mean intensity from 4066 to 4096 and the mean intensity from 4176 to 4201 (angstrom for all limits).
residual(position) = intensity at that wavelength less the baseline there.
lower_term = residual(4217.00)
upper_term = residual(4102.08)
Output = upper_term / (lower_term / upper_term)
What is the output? 0.56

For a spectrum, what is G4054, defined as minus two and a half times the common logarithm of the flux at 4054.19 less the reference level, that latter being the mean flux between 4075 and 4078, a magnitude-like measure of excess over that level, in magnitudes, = 1.4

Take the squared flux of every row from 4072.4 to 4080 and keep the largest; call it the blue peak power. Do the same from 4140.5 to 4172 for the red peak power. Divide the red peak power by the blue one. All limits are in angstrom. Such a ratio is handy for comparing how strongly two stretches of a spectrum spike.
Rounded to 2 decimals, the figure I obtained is 1.10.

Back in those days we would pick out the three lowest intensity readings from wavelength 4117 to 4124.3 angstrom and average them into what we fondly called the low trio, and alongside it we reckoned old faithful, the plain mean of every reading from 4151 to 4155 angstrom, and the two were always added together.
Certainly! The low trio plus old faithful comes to 12.1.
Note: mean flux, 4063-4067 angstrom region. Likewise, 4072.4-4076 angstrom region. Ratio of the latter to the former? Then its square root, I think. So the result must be 0.99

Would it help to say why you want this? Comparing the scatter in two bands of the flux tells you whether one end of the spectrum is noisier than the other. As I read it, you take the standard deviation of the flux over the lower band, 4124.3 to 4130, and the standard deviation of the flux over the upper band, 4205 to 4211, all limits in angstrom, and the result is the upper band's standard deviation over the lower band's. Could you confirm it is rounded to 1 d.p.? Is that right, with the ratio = 1.8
